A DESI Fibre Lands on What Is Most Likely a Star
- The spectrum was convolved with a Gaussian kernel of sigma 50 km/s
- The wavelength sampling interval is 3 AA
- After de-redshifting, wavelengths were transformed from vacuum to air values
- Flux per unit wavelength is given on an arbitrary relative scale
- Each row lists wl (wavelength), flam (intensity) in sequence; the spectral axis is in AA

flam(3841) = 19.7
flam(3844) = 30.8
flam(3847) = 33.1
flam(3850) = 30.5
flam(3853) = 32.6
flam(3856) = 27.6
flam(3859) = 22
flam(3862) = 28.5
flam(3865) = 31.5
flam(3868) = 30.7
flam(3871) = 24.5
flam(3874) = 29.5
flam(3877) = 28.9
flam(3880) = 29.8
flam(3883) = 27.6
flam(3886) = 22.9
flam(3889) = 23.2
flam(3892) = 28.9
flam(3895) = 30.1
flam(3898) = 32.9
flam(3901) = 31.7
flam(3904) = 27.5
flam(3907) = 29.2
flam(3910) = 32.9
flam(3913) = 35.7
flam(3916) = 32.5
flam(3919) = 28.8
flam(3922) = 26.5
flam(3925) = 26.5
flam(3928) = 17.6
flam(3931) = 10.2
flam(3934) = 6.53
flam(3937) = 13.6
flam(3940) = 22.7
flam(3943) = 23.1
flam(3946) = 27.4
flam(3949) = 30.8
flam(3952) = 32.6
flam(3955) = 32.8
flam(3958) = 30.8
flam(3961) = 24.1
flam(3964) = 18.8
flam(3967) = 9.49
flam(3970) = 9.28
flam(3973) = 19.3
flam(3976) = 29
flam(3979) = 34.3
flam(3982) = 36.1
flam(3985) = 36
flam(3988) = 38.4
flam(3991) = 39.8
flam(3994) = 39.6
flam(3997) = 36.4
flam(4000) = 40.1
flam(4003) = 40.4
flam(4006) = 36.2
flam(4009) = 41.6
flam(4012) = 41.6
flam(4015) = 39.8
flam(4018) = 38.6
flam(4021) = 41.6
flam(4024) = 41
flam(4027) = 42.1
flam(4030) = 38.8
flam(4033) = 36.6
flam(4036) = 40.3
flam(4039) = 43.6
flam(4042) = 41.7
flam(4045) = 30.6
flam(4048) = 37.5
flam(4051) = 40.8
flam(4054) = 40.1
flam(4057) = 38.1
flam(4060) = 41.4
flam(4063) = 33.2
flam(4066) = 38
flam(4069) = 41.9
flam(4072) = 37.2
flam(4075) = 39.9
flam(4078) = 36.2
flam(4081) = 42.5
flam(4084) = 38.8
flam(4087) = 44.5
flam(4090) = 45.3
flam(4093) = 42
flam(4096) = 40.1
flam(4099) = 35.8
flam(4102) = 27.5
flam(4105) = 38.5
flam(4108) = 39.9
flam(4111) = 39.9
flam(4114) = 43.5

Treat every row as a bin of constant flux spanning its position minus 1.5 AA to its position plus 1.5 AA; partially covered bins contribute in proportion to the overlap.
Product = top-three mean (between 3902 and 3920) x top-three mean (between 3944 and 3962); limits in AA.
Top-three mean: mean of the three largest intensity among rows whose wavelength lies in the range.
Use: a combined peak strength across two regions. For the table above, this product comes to 1081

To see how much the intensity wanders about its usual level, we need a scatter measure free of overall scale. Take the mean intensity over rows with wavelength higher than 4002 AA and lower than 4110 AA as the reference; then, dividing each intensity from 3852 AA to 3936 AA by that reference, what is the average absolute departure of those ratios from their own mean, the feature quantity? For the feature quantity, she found 0.115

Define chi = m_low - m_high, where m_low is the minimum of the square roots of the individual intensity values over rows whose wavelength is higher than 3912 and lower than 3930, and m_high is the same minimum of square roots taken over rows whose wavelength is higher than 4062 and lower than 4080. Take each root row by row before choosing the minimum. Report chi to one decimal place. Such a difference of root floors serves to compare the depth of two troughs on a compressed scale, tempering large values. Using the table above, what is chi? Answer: -1.6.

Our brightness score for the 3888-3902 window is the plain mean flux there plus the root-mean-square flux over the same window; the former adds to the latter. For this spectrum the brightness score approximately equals 59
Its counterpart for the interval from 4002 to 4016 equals 80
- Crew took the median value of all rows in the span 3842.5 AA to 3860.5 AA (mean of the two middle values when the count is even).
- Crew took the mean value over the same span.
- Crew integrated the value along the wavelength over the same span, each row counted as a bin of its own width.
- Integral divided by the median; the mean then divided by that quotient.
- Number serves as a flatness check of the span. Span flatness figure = 1.70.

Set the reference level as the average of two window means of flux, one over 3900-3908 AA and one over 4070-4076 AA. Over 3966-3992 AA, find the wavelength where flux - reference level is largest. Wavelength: 3991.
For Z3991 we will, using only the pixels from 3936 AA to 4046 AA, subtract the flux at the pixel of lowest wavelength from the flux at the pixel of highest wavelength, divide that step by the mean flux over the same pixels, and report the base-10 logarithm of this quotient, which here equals -0.29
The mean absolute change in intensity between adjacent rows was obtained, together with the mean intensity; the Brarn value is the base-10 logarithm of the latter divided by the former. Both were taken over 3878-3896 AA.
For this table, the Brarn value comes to 0.98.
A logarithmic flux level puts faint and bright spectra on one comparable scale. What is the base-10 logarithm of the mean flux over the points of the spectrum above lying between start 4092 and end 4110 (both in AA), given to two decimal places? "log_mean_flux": 1.57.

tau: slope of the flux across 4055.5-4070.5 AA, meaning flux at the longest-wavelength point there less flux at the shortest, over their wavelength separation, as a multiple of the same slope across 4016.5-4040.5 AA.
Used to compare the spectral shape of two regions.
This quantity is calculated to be 1.3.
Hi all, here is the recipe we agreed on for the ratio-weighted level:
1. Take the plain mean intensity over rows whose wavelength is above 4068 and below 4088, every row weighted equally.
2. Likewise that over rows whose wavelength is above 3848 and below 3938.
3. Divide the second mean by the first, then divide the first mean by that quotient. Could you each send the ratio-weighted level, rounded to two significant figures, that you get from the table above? 60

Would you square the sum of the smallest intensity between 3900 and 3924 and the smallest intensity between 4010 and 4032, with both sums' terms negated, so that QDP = 4238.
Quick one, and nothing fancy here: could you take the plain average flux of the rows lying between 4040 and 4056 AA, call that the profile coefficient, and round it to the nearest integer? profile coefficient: 38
